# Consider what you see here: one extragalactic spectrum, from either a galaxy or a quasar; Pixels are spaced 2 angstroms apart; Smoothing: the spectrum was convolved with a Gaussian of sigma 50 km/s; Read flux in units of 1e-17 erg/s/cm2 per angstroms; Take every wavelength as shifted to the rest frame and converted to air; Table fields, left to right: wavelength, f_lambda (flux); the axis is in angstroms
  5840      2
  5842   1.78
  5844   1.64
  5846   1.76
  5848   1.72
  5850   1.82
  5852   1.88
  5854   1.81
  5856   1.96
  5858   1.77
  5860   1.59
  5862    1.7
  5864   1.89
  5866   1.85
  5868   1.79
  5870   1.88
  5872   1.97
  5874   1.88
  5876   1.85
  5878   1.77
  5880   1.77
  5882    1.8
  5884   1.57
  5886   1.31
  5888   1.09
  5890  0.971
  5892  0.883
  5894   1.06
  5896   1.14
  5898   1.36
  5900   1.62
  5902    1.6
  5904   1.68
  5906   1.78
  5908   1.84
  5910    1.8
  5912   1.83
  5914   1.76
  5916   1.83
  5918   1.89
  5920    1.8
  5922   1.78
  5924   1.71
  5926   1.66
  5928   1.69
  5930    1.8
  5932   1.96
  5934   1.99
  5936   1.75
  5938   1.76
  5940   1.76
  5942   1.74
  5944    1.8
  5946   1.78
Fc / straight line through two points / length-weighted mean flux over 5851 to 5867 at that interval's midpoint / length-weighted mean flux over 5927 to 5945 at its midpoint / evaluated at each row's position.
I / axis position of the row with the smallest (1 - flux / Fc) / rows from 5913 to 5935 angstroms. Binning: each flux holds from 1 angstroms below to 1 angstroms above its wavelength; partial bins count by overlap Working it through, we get 5934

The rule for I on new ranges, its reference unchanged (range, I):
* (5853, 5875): 5872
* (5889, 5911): 5908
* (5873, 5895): 5874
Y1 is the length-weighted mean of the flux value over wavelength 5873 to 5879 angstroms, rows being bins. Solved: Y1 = 1.83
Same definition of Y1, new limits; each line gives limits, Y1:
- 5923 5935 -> 1.80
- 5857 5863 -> 1.69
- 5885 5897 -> 1.08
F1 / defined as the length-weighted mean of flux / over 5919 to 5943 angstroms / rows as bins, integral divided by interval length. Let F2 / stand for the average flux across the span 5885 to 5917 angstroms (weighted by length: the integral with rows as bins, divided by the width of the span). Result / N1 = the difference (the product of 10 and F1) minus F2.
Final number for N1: 16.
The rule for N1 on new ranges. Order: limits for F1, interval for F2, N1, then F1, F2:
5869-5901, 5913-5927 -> 13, 1.50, 1.78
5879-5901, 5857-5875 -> 11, 1.32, 1.81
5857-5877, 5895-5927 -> 16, 1.82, 1.69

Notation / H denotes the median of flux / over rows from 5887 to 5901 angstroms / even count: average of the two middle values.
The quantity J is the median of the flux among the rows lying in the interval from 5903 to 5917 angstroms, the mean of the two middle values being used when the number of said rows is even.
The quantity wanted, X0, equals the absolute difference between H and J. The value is 0.71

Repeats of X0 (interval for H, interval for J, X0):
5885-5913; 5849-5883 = 0.34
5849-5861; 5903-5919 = 0.00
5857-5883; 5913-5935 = 0.00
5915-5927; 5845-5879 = 0.03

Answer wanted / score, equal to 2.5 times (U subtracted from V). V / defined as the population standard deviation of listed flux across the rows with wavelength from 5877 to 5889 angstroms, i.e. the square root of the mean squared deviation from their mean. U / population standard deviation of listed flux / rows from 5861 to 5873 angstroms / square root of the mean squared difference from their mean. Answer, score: 0.46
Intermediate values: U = 0.085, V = 0.267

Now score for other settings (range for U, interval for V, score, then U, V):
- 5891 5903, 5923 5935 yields -0.36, 0.274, 0.130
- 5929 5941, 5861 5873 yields -0.04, 0.099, 0.085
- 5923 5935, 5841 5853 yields -0.14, 0.130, 0.075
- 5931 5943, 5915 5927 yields -0.07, 0.105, 0.076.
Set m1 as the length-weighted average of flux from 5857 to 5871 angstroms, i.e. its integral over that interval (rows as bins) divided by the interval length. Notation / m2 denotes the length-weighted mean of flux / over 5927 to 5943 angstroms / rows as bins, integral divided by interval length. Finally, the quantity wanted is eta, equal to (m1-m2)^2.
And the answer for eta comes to 0.00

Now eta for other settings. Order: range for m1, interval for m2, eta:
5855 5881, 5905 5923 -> 0.00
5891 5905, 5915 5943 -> 0.21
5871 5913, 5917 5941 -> 0.06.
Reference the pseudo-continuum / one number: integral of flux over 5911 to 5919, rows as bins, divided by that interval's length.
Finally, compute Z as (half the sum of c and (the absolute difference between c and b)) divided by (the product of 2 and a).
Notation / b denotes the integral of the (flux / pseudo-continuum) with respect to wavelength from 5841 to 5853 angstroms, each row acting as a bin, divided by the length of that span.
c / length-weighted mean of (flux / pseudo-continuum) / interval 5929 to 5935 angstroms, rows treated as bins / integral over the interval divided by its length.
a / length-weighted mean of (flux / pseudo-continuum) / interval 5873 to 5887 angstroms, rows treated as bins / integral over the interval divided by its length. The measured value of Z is 0.30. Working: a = 0.93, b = 0.97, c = 1.05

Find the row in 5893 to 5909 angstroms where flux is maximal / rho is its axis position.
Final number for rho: 5908 angstroms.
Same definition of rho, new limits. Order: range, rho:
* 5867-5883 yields 5872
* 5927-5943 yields 5934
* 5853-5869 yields 5856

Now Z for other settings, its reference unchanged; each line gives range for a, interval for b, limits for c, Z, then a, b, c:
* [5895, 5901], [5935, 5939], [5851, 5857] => 0.37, 0.75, 0.96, 1.03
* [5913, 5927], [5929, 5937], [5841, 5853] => 0.26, 0.97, 1.03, 0.97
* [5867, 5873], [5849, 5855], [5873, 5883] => 0.24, 1.03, 1.01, 0.99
